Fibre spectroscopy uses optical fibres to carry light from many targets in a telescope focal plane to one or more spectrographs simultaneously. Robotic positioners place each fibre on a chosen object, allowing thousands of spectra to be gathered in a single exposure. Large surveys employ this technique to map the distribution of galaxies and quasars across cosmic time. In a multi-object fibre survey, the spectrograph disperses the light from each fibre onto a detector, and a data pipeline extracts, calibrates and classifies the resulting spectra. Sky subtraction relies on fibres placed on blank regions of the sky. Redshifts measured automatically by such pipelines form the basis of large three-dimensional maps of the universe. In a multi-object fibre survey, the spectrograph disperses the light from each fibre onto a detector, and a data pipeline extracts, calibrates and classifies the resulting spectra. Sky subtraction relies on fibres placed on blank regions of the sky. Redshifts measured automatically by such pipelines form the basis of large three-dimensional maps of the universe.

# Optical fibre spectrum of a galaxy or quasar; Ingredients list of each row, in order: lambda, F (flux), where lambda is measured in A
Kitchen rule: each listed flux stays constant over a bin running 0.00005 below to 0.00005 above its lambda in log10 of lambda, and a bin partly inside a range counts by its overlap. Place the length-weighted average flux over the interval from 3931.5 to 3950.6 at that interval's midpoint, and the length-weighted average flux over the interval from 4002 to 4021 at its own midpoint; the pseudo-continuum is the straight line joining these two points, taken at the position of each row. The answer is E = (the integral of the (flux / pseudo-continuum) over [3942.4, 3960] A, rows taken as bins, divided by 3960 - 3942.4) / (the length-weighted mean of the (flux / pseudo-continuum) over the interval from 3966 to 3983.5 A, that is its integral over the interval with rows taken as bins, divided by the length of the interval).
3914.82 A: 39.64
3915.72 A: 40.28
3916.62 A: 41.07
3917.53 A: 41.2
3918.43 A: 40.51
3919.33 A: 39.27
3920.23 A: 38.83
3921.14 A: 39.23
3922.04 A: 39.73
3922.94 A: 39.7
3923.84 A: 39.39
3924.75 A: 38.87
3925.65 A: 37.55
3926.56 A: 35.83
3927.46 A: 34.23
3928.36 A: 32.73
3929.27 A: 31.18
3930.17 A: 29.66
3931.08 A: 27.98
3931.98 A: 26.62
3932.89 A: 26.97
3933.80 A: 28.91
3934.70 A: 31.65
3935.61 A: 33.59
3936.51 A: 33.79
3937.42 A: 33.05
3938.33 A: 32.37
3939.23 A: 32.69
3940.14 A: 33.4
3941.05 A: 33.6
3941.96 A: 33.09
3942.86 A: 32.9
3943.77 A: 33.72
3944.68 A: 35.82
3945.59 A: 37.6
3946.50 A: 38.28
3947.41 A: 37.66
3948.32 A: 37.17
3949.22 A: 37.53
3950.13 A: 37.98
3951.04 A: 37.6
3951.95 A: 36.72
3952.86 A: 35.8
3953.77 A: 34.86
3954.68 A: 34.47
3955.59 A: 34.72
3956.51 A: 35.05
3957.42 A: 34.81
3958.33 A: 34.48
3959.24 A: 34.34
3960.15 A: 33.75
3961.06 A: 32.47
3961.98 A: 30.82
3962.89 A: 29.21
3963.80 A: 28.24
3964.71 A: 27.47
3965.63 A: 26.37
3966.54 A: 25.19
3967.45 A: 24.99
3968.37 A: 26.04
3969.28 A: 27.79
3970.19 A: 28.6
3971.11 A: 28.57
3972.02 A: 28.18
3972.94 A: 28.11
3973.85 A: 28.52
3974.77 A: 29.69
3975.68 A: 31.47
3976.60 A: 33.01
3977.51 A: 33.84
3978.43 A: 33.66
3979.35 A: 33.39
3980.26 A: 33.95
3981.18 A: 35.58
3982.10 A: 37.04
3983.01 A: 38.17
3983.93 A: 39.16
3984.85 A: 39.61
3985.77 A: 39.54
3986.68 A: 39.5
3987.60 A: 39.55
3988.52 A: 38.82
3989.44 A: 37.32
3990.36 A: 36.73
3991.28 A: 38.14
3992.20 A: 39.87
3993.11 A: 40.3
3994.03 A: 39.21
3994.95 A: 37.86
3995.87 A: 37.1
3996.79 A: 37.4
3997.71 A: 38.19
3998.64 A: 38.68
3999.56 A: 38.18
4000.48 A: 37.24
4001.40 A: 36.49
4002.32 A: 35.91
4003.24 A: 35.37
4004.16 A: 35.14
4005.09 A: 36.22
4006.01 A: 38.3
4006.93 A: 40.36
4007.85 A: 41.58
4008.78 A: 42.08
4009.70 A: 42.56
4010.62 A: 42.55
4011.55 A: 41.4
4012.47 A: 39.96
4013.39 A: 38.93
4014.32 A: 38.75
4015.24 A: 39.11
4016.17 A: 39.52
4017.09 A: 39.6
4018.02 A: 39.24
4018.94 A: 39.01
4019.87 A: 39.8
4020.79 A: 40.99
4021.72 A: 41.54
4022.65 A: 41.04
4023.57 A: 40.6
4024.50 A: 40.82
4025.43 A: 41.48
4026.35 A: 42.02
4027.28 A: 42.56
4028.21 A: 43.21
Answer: 1.23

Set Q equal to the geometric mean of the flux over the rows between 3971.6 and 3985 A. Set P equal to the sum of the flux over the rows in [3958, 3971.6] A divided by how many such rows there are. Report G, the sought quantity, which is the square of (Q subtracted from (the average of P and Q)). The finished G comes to 4.3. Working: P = 29.2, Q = 33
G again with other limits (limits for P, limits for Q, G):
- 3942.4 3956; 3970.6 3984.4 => 3.2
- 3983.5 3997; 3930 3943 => 13.8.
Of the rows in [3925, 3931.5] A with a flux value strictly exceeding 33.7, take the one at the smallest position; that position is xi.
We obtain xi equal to 3925.65 A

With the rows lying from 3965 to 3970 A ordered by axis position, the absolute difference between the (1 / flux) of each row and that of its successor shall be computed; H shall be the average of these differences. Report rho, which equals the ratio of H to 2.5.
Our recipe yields 0.0006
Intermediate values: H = 0.0015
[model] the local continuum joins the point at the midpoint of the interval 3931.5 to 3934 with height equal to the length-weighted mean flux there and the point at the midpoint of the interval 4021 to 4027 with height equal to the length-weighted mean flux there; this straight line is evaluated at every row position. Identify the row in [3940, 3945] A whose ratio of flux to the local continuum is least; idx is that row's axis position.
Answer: 3942.86 A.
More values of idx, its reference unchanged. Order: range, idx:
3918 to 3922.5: 3920.23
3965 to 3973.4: 3967.45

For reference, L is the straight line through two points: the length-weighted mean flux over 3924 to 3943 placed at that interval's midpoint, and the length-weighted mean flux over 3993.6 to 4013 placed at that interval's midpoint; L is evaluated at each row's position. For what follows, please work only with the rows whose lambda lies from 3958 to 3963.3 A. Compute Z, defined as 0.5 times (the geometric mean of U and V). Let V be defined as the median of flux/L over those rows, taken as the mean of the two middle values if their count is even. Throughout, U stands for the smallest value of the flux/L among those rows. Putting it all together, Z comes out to 0.44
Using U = 0.83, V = 0.95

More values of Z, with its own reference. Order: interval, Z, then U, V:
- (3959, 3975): 0.37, 0.70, 0.79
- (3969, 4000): 0.44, 0.78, 0.99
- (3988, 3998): 0.49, 0.98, 1.00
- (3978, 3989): 0.49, 0.91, 1.04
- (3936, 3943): 0.50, 0.98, 1.00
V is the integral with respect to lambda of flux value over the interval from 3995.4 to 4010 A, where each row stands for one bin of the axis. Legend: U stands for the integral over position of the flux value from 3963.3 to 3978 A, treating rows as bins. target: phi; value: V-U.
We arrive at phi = 137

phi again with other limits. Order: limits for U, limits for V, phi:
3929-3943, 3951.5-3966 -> 36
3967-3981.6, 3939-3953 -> 58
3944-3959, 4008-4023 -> 63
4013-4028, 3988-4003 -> -36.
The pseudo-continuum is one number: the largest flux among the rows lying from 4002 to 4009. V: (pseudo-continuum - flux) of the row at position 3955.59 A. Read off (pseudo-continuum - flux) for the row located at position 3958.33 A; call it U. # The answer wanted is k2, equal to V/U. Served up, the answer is 1.0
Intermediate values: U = 8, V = 7.4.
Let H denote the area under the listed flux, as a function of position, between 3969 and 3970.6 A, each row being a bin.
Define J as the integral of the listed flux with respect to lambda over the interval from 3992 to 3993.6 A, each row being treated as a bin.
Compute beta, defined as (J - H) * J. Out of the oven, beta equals 1242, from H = 45.3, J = 65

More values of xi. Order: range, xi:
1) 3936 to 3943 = 3936.51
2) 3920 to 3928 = 3920.23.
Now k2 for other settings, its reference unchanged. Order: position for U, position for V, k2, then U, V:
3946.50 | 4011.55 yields 0.2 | 4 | 0.7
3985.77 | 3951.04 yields 1.8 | 3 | 4.5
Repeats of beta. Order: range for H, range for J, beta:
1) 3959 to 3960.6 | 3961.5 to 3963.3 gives -29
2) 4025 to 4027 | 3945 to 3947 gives -634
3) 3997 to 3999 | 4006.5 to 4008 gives -911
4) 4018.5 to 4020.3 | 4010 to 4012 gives 1106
